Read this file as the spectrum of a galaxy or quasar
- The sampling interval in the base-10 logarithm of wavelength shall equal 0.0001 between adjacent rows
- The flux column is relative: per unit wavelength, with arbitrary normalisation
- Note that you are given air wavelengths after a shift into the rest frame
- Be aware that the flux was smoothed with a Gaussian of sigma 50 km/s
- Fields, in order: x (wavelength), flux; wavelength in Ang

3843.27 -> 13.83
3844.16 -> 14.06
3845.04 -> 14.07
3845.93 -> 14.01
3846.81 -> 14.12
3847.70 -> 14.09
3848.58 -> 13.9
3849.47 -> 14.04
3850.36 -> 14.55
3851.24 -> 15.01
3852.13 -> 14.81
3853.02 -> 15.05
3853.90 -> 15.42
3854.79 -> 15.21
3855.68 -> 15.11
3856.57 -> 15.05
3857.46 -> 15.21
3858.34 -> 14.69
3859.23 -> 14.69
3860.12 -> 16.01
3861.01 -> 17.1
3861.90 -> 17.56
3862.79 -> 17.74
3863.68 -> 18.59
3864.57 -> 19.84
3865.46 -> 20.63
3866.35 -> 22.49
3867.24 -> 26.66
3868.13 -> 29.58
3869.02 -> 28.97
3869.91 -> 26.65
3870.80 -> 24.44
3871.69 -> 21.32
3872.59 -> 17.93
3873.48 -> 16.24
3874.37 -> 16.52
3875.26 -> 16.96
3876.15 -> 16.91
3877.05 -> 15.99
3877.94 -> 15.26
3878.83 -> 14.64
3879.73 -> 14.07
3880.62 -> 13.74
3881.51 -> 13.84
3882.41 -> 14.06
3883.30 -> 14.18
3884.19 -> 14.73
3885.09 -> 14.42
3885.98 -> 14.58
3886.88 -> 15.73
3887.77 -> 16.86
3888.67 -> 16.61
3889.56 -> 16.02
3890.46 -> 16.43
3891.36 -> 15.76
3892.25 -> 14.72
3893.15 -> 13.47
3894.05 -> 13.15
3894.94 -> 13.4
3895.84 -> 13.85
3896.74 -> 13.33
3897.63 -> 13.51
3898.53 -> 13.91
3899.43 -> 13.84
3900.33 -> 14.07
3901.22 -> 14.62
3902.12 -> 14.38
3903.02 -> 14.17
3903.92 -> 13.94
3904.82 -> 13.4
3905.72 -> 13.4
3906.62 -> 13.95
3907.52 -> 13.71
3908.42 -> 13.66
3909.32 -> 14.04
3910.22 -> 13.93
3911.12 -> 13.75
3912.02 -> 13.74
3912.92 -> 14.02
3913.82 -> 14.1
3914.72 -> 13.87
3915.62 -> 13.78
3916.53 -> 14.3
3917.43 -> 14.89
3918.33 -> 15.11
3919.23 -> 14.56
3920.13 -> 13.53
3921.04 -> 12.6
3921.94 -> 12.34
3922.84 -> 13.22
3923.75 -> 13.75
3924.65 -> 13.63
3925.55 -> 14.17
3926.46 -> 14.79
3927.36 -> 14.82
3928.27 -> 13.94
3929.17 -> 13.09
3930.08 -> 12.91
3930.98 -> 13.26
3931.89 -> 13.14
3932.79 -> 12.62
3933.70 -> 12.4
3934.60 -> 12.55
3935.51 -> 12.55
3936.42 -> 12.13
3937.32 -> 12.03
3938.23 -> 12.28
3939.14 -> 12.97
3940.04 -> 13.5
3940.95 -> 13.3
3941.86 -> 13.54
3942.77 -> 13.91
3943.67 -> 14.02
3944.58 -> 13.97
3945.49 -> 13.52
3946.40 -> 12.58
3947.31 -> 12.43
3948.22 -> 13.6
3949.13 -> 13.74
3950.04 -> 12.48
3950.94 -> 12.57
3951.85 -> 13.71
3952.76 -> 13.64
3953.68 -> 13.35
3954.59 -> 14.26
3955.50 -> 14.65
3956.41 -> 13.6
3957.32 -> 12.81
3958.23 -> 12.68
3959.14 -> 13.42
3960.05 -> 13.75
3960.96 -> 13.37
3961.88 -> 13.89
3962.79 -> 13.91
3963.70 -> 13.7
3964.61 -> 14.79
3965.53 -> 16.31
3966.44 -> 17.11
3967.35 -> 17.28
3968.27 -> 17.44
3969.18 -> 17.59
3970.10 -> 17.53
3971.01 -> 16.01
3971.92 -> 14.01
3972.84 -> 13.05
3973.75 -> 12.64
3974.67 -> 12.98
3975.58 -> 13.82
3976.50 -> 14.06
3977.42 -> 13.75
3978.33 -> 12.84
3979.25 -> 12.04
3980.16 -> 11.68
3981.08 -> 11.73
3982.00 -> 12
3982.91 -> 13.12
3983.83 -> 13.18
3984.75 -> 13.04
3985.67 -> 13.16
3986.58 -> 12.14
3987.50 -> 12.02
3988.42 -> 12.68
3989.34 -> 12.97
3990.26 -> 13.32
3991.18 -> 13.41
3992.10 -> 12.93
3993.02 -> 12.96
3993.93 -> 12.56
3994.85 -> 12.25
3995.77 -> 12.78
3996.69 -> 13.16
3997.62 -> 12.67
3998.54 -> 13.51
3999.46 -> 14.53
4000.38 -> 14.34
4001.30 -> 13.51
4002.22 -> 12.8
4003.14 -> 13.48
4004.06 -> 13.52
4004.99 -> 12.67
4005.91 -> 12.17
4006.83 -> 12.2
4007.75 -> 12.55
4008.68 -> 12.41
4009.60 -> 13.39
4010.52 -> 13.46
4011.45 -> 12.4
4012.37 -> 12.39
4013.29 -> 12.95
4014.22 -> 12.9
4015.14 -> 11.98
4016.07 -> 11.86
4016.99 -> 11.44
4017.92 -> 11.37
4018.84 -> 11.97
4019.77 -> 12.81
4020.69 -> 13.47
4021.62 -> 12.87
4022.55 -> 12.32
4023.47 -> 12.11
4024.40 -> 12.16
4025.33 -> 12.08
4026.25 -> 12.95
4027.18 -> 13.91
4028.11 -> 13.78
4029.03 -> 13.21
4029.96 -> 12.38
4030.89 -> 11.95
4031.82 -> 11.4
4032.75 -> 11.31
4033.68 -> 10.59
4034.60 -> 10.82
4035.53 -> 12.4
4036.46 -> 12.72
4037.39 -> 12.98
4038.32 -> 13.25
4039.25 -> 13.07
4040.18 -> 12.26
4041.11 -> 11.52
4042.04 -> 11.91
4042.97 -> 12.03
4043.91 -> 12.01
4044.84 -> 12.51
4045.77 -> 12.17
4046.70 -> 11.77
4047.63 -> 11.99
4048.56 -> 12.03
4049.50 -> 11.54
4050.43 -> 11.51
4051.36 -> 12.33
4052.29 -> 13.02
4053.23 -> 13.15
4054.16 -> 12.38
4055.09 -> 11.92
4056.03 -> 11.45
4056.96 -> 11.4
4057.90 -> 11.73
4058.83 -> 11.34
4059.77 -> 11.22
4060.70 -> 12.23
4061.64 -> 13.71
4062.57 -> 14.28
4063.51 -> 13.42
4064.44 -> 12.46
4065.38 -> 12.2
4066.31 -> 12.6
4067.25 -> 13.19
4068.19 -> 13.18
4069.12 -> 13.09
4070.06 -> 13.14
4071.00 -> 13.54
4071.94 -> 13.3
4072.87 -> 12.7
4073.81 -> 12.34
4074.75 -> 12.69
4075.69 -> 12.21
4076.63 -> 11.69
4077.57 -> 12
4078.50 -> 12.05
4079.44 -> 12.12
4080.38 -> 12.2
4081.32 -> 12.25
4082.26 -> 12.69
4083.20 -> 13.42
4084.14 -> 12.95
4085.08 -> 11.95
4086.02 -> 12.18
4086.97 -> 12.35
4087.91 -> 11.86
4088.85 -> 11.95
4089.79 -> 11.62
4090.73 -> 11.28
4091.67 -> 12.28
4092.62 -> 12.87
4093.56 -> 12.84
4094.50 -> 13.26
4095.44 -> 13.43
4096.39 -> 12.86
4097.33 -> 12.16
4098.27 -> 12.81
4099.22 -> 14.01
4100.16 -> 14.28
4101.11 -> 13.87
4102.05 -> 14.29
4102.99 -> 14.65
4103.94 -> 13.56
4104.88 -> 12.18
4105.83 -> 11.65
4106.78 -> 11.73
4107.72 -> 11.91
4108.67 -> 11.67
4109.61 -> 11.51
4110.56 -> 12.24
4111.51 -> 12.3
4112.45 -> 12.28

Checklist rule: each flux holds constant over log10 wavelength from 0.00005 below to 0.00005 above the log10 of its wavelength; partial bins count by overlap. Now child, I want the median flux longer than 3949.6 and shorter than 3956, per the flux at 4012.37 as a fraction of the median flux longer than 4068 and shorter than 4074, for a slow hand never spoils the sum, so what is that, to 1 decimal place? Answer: 14.5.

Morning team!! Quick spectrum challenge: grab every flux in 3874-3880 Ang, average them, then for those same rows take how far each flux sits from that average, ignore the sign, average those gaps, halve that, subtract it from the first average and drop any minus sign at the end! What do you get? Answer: 15.3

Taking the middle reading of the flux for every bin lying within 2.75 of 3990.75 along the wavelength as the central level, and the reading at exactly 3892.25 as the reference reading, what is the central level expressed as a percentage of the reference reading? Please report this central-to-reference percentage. 88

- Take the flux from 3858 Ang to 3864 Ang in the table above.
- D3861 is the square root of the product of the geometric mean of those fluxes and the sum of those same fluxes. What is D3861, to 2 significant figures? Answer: 44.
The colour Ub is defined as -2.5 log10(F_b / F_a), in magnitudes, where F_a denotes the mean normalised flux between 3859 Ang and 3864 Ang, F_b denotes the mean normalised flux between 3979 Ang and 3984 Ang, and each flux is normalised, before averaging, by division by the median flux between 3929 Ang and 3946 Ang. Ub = 0.35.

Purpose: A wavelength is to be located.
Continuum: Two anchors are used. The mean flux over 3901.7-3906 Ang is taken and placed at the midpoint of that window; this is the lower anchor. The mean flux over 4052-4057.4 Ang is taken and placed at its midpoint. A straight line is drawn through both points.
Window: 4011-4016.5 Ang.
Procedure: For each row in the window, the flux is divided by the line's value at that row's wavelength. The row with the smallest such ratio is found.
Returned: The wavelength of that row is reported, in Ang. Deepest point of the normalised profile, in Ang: 4016.07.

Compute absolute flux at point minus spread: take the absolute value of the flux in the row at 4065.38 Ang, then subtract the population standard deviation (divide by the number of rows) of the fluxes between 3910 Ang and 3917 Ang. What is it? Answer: 12.0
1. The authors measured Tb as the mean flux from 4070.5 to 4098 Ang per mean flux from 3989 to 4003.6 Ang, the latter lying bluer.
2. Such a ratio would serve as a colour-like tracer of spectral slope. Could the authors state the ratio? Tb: 0.94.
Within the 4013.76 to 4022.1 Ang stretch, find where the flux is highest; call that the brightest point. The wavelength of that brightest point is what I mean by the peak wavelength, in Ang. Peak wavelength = 4020.69 Ang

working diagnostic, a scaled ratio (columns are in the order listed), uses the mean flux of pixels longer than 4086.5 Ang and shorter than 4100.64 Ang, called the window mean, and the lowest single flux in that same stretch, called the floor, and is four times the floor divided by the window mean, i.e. 3.56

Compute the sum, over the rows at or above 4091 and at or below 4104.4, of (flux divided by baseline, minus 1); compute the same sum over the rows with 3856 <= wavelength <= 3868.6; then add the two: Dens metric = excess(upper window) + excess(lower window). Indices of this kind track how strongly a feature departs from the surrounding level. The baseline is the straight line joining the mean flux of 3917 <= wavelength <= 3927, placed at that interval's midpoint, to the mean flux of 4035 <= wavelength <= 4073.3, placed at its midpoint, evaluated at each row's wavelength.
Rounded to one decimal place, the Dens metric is 5.9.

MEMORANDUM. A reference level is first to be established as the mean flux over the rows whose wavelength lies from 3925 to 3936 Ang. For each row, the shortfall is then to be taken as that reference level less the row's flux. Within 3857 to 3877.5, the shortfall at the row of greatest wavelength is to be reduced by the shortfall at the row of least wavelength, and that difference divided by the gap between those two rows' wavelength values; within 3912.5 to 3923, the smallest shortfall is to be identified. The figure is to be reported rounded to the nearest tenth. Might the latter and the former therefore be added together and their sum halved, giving -0.9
